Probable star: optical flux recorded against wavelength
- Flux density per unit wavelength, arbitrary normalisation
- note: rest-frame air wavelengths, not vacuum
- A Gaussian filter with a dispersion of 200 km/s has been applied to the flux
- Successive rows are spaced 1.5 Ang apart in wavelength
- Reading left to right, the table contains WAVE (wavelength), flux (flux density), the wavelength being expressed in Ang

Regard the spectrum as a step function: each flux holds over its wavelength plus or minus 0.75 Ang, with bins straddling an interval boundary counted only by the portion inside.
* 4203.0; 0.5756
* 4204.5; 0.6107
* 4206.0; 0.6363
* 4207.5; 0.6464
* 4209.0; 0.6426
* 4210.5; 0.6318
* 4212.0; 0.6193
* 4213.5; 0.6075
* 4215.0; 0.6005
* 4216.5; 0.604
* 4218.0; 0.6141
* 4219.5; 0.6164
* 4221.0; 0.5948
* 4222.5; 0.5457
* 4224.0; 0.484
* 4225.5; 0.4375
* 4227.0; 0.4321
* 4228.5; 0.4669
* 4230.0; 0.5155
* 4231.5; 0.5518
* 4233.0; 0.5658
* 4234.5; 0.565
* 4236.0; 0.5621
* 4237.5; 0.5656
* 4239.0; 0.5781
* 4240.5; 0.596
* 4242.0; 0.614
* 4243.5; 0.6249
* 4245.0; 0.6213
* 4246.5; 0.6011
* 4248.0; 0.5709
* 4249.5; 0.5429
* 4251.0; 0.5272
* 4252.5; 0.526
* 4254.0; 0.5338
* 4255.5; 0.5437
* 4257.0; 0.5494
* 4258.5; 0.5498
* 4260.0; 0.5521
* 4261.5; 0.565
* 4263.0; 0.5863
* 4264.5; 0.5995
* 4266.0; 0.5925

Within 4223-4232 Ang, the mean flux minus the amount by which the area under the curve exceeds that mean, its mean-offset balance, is -3.37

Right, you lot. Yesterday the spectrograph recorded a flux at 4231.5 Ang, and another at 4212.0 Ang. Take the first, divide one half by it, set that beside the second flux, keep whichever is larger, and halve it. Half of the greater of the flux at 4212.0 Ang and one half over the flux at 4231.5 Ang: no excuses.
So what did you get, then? 0.453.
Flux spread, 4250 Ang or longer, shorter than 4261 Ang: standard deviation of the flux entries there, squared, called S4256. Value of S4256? 0.0001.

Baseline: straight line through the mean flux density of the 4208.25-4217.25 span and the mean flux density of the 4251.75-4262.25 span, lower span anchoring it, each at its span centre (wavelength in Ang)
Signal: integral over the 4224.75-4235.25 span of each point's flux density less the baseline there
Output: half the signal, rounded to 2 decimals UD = -0.44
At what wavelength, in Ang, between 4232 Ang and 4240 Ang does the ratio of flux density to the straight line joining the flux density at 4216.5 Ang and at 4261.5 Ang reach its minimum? 4236.0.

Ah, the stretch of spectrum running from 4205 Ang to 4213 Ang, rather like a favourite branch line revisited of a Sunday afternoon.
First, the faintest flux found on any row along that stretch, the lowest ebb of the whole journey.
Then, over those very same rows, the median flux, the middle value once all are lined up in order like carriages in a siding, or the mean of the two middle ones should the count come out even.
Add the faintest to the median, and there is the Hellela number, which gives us 1.26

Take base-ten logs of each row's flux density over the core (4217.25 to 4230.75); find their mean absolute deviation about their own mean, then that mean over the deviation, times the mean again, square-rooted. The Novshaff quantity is 1.3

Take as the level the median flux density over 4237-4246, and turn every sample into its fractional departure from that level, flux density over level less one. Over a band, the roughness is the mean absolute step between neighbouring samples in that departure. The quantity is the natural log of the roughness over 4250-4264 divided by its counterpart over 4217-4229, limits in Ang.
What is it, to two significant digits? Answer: -1.4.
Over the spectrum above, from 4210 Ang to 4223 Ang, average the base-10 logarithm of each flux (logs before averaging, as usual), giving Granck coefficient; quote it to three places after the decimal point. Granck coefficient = -0.219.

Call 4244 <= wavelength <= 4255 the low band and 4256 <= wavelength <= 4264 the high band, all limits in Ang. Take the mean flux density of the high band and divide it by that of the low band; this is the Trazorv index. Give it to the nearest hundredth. 1.00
